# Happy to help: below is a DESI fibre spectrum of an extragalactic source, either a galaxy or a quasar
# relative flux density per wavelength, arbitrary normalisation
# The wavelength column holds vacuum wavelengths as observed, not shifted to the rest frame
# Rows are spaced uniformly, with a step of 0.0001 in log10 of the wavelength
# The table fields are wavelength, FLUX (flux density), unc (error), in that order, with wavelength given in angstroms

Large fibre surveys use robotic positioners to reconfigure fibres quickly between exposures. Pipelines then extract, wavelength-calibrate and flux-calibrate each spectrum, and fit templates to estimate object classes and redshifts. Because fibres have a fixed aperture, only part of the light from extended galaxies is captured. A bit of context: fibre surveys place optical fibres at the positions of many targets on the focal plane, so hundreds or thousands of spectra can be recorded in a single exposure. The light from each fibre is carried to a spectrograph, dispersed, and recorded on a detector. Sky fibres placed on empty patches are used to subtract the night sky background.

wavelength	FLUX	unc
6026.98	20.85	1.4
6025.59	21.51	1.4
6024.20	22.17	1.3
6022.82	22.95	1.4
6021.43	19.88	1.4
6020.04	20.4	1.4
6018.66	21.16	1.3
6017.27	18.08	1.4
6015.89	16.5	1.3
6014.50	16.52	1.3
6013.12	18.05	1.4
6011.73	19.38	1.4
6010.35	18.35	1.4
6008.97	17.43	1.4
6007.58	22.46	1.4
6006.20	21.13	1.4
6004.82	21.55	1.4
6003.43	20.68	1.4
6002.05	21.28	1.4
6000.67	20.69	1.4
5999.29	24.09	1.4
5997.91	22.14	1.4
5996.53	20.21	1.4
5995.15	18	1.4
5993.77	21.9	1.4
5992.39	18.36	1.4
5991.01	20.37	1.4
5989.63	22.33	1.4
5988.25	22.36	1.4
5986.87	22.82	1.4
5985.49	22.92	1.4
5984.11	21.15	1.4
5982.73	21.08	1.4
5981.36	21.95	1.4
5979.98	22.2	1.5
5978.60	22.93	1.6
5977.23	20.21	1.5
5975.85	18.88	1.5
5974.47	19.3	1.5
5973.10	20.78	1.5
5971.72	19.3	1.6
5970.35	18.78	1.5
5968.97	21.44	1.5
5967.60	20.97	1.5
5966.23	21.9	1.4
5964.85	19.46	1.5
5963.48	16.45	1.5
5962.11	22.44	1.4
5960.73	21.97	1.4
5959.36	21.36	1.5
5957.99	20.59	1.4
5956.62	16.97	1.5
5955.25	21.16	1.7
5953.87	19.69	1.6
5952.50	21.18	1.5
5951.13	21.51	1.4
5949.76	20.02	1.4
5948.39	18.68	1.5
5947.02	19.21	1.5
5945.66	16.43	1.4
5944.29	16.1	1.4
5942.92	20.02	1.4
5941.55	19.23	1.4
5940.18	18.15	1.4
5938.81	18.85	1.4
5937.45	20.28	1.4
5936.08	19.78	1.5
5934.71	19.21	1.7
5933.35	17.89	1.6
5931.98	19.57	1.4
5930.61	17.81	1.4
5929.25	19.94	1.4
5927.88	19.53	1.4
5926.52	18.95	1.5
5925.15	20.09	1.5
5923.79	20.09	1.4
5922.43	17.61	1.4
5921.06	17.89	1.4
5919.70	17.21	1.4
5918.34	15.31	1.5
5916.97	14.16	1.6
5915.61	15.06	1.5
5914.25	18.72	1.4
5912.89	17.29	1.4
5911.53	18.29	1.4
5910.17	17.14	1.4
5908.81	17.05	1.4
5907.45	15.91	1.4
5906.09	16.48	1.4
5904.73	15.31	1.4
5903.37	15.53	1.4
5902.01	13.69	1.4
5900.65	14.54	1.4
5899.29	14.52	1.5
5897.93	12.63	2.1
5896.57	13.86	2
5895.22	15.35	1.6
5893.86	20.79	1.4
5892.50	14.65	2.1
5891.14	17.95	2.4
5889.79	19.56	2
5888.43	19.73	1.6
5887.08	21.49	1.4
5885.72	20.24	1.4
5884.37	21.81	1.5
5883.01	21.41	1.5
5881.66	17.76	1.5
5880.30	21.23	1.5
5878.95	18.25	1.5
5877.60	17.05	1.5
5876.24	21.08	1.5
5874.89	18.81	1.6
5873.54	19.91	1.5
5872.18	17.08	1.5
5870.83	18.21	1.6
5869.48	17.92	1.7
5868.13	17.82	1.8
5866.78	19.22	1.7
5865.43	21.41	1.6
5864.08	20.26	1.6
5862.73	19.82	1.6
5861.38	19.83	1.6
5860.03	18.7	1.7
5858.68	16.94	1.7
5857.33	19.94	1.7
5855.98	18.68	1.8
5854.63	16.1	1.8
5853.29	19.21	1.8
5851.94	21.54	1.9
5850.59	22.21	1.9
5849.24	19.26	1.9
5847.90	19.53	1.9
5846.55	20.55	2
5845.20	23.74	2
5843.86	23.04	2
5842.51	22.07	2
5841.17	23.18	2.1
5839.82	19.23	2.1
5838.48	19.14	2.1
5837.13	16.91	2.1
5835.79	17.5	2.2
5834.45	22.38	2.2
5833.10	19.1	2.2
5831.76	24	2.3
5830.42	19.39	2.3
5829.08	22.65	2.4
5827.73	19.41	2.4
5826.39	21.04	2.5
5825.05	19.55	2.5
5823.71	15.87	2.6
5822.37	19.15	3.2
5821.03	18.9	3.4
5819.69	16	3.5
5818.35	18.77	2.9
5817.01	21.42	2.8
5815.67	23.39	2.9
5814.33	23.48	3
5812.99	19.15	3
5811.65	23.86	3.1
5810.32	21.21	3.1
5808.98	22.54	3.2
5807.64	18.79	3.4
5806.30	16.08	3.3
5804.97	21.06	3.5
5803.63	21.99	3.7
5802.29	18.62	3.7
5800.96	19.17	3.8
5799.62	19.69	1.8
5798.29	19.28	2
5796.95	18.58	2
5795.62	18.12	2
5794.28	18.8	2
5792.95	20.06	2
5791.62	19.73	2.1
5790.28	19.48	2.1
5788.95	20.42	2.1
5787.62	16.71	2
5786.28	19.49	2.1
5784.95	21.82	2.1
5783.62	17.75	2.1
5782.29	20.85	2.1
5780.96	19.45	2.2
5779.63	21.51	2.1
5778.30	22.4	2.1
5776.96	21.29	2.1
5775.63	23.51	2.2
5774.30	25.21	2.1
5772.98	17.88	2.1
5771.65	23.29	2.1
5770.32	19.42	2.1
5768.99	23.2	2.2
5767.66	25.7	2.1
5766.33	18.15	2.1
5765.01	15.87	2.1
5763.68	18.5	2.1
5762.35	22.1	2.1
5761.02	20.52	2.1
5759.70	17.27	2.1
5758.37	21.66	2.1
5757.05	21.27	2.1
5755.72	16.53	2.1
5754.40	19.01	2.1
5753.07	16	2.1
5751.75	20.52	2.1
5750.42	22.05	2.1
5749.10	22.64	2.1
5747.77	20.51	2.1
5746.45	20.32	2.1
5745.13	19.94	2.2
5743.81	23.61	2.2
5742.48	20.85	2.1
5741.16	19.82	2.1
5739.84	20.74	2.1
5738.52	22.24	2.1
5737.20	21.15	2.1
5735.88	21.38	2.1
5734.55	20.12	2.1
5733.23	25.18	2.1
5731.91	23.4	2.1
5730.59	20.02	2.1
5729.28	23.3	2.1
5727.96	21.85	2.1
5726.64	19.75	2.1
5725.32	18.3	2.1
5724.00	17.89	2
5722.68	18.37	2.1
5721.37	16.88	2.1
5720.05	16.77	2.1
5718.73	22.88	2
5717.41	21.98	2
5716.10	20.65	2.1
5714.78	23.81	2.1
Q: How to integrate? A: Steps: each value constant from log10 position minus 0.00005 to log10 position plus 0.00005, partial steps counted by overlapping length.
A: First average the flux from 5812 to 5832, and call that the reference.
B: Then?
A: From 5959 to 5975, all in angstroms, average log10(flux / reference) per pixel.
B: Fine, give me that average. 0.003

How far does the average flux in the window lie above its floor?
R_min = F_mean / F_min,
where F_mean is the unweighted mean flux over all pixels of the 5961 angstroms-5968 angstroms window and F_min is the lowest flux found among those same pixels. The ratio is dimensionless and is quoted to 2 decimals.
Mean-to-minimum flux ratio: 1.23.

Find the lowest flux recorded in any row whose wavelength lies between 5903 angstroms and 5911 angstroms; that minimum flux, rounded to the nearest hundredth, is 15.31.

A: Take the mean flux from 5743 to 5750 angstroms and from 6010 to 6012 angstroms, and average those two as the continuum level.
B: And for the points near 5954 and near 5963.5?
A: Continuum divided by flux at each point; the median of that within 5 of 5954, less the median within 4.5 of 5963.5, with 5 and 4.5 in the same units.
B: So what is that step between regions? 0.04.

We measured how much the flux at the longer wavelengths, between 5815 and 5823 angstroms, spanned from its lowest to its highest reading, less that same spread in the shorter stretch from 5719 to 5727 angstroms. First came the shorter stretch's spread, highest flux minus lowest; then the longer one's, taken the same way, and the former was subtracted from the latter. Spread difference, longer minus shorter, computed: 4.4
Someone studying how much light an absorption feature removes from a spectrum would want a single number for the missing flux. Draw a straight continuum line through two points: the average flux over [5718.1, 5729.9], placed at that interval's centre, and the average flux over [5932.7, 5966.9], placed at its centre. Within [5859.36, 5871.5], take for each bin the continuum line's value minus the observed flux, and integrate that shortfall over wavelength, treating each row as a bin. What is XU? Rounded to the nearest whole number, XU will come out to 4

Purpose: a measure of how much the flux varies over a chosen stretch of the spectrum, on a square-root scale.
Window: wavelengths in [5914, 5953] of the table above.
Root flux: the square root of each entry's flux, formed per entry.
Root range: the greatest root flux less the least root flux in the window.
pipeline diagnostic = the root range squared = 0.77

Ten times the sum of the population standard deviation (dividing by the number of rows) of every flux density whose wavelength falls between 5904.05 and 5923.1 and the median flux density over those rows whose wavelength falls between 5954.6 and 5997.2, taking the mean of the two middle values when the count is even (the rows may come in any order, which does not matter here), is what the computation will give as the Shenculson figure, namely 224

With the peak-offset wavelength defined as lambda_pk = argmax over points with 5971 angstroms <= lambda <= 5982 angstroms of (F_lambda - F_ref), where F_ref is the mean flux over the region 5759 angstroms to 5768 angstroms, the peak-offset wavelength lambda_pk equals 5978.60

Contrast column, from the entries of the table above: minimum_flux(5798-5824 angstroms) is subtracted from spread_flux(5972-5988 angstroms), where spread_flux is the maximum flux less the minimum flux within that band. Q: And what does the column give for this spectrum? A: -11.8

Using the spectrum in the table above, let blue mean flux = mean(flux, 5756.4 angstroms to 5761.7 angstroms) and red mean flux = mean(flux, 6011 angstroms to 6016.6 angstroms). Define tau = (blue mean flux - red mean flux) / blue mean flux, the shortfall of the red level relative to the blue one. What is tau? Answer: 0.13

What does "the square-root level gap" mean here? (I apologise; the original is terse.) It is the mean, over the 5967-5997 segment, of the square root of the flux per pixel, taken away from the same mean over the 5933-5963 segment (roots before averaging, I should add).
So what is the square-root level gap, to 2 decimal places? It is -0.14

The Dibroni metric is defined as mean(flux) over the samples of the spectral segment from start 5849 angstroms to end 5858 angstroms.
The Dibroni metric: 19.6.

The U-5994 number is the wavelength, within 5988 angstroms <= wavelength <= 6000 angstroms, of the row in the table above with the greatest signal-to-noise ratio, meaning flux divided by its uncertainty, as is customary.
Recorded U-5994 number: 5999.29 angstroms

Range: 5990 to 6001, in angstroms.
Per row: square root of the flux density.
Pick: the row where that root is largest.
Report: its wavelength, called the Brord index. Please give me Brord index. 5999.29 angstroms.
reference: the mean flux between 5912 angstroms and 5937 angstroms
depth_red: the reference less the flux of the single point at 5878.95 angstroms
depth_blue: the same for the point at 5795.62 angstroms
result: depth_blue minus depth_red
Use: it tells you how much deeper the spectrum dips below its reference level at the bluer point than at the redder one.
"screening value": 0.1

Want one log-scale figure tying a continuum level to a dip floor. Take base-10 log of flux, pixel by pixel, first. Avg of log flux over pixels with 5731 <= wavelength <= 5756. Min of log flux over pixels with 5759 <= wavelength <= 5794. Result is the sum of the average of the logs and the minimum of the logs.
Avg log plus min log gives 2.52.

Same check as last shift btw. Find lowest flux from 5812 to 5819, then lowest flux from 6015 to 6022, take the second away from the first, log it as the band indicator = 2.3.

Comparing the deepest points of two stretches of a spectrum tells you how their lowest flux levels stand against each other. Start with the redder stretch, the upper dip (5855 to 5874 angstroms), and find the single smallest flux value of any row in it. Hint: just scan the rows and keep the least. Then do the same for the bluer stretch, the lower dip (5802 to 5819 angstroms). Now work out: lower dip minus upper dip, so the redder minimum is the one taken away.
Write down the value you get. -1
